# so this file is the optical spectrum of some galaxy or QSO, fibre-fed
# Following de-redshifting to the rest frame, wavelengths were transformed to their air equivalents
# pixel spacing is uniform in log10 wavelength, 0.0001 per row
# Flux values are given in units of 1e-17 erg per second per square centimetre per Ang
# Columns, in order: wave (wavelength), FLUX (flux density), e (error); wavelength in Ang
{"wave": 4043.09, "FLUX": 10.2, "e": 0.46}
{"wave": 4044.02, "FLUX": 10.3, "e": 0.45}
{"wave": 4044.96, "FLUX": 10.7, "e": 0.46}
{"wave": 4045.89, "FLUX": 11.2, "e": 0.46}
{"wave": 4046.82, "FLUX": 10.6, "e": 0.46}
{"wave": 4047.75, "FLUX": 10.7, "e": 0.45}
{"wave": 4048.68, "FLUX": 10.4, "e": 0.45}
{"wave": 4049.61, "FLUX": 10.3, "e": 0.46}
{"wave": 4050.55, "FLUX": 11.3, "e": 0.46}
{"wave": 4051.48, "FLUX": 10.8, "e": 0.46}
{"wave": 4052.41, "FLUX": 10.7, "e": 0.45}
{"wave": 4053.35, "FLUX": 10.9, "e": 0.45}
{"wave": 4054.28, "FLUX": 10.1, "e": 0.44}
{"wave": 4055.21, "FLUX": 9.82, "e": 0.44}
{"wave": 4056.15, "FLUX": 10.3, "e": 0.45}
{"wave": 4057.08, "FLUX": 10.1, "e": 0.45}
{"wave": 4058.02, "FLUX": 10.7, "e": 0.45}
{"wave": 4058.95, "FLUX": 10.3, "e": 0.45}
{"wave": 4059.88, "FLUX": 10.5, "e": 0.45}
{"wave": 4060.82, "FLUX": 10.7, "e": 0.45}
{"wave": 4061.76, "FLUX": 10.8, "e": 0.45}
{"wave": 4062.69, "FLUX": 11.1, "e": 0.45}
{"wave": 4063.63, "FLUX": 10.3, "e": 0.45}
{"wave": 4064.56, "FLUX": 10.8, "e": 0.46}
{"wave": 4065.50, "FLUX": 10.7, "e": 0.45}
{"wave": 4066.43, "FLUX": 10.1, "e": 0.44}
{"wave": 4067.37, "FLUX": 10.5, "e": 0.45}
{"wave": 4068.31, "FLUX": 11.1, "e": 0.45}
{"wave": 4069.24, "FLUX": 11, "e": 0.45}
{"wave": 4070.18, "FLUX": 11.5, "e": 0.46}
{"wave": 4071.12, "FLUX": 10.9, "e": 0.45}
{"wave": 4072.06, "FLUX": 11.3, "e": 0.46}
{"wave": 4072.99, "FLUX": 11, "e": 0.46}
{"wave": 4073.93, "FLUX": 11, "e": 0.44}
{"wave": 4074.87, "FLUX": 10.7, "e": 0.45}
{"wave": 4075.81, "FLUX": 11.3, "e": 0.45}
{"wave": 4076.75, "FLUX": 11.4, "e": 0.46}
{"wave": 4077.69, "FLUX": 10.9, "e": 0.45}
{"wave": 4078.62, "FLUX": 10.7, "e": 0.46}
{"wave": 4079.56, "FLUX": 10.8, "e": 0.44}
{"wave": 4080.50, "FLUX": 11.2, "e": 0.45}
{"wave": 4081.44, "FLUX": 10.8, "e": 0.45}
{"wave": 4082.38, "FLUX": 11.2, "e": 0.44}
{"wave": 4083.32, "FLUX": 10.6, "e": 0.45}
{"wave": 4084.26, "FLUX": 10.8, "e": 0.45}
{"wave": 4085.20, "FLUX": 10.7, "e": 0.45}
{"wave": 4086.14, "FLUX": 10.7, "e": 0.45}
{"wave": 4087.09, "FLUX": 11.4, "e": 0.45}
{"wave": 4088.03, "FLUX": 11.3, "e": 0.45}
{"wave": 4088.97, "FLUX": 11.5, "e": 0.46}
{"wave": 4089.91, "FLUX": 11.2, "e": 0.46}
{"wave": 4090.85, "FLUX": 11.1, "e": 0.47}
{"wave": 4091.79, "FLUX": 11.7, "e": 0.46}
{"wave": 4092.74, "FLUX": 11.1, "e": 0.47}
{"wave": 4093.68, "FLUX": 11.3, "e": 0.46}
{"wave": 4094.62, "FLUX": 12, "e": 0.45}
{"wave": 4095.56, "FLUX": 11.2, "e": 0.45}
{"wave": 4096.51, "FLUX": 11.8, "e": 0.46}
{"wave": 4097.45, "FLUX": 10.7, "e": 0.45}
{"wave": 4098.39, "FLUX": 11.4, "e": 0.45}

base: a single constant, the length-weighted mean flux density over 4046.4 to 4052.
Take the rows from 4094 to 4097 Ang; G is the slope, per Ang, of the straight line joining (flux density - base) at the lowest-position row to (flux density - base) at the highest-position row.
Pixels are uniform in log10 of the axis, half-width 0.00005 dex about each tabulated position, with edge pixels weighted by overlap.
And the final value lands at -0.11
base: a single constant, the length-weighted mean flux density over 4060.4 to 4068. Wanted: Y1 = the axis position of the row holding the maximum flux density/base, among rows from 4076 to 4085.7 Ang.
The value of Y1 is 4076.75 Ang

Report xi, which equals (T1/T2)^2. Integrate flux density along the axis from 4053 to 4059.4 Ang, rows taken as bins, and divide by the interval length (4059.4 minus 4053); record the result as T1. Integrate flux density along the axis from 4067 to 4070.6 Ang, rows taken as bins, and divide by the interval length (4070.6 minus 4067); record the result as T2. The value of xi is 0.87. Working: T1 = 10.3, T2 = 11.0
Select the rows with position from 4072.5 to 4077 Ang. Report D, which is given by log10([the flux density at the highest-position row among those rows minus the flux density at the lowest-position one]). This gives -0.4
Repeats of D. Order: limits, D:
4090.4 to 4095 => 0.0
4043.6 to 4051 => 0.0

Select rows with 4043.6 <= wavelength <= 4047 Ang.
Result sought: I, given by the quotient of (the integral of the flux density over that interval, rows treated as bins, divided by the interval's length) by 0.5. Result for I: 21.4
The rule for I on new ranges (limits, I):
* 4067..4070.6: 22.1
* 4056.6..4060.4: 20.8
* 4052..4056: 20.7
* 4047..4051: 21.3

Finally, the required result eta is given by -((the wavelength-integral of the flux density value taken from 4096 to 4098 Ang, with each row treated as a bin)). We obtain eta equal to -22.5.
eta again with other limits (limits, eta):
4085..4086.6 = -17.1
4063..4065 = -21.2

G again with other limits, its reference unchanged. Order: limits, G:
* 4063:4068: 0.05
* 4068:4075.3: -0.06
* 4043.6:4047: 0.11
